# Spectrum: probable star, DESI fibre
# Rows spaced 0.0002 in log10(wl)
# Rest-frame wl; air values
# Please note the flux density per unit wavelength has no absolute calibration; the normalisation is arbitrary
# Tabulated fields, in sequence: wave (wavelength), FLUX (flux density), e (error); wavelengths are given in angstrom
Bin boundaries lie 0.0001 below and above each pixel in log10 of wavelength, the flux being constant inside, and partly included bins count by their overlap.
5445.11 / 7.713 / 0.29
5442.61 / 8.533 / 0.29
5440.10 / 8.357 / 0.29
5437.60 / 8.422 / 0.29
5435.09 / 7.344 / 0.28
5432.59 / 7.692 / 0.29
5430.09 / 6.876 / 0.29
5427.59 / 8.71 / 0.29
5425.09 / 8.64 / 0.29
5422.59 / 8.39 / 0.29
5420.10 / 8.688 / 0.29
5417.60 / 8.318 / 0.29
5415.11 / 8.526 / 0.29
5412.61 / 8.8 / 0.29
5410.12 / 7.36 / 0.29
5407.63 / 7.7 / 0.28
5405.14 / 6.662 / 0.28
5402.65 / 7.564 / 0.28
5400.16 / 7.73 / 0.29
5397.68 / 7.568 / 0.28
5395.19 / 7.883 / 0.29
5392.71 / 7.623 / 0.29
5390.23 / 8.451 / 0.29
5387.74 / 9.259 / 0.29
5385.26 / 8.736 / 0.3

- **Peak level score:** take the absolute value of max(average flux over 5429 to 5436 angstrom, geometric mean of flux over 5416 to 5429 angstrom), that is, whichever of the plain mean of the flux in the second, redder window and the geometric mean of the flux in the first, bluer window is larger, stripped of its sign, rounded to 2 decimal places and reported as 8.55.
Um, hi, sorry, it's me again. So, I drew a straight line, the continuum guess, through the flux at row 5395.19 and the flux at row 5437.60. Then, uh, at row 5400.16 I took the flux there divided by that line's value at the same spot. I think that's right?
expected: 0.97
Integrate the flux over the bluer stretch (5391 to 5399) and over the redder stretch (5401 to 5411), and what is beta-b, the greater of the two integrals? 73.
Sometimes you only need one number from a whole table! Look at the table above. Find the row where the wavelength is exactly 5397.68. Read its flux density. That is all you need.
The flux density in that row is 7.568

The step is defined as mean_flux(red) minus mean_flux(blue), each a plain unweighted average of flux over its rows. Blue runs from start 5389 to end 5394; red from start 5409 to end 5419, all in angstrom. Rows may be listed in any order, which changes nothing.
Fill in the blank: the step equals 0.2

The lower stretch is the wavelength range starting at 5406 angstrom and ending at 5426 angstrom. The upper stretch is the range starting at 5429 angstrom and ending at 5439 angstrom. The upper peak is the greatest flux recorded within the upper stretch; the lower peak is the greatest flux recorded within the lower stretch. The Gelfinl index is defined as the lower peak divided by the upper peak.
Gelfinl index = 1.04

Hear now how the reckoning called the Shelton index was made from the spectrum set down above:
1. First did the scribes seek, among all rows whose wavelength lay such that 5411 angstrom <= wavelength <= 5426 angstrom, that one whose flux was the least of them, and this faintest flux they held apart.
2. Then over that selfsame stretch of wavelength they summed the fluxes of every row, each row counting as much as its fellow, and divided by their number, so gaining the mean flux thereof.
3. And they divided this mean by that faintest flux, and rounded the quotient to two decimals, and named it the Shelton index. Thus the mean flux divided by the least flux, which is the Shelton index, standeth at 1.03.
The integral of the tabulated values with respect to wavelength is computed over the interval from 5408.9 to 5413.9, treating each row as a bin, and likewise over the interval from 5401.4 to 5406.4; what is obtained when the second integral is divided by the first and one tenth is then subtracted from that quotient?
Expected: 0.78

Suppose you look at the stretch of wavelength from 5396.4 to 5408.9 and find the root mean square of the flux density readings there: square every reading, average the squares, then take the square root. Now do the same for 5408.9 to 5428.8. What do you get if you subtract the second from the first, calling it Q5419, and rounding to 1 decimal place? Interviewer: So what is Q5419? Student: -1.0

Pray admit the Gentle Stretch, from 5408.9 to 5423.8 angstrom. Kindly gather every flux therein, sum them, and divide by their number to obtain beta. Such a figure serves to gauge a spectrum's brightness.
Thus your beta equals 8.35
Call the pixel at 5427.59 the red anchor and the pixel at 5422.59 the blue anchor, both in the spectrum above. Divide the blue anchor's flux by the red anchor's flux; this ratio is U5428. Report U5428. 0.96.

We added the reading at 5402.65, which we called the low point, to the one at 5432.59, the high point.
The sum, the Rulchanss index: 15.3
